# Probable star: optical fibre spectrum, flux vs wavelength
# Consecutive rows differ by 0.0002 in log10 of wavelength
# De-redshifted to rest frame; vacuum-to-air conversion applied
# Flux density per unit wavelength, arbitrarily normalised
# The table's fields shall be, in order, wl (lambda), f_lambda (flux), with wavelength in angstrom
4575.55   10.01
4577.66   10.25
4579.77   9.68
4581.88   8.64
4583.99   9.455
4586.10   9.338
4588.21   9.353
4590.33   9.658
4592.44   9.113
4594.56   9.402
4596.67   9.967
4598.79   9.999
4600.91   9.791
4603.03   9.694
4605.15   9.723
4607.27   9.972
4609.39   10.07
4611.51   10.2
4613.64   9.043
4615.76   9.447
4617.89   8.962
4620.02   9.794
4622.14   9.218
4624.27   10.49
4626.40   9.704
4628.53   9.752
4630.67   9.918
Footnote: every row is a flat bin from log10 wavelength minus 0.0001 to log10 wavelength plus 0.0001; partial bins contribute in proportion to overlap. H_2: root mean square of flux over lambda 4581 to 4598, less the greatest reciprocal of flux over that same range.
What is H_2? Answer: 9.3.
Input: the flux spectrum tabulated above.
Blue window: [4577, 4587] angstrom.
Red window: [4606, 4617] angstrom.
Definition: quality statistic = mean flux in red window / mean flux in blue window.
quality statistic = 1.03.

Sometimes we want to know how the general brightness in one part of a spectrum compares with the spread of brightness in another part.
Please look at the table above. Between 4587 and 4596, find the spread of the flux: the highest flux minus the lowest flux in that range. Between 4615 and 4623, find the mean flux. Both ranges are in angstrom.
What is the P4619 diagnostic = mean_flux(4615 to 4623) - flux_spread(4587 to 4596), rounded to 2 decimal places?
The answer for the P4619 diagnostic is 8.81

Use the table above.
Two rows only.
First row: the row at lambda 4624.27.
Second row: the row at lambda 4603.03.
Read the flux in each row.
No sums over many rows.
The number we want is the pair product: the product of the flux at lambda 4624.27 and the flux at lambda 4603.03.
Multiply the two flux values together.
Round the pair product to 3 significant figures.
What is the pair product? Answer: 102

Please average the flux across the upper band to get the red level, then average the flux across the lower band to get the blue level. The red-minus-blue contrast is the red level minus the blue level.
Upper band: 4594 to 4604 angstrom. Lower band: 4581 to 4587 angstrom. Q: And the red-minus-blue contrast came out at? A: 0.6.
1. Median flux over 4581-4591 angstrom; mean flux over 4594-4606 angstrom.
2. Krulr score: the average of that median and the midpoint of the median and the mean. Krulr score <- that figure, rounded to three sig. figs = 9.46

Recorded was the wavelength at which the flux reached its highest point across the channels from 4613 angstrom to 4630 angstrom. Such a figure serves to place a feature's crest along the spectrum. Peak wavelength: 4624.27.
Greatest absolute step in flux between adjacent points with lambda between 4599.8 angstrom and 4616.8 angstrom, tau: 1.2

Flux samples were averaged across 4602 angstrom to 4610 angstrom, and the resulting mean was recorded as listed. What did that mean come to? 9.86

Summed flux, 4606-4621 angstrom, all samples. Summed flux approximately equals 67.5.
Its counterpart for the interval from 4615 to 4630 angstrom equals 67.4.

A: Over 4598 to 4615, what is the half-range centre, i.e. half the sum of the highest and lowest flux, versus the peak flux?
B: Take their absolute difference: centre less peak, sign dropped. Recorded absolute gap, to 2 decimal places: 0.58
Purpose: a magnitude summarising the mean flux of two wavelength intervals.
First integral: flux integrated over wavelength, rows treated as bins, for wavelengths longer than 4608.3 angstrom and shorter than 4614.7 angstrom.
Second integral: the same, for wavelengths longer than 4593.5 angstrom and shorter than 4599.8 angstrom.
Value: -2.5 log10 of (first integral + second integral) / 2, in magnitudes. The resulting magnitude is -4.48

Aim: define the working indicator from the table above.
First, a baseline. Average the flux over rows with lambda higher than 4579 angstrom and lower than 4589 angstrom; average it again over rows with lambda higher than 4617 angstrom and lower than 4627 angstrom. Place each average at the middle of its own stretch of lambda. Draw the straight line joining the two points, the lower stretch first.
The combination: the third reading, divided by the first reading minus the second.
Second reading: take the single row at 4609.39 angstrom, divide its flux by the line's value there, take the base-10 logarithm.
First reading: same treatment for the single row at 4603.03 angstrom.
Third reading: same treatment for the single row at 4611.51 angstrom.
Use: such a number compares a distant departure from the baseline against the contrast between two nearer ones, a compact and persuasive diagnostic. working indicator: -2.1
